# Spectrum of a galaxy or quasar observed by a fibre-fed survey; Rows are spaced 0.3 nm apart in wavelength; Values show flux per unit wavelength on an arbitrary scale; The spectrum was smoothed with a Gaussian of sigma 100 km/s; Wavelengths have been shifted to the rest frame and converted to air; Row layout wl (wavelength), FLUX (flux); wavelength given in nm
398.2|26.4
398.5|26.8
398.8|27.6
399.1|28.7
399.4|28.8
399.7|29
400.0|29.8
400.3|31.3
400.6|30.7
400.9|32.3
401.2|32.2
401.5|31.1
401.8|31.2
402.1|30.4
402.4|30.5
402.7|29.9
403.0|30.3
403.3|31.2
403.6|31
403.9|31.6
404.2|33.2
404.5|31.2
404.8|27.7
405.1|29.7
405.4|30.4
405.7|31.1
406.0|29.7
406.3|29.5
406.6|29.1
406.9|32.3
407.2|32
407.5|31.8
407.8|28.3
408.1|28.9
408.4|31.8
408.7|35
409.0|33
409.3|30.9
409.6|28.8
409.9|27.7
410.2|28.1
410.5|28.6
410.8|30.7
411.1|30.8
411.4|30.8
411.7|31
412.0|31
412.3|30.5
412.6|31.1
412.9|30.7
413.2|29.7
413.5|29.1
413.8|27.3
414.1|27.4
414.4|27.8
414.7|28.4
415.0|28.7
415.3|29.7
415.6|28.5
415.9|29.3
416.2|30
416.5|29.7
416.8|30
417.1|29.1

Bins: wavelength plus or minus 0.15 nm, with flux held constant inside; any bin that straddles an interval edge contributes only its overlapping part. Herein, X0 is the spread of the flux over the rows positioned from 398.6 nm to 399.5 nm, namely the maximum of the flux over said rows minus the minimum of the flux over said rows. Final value 1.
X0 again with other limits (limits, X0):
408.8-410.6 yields 5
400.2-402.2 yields 2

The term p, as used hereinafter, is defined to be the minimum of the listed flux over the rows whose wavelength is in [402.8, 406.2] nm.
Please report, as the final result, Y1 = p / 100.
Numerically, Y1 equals 0.277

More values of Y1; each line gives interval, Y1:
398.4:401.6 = 0.268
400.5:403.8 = 0.299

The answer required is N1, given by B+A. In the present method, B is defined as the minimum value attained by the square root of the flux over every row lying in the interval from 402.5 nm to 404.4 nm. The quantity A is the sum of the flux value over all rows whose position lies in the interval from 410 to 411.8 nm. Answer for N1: 185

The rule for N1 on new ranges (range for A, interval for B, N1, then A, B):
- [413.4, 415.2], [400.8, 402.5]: 174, 169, 5.514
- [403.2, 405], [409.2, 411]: 191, 186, 5.263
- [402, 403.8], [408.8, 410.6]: 189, 183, 5.263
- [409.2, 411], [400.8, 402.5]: 180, 175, 5.514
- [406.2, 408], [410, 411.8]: 188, 183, 5.301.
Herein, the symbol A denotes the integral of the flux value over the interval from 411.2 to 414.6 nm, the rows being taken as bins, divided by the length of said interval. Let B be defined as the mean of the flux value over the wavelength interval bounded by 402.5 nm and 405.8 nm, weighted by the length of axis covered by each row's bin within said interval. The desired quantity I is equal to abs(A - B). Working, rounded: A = 29.7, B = 30.7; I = 1.0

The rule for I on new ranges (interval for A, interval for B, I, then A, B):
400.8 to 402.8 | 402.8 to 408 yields 0.5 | 31.1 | 30.6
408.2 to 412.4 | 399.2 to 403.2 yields 0.0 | 30.6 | 30.6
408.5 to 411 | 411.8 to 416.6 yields 1.1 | 30.4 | 29.3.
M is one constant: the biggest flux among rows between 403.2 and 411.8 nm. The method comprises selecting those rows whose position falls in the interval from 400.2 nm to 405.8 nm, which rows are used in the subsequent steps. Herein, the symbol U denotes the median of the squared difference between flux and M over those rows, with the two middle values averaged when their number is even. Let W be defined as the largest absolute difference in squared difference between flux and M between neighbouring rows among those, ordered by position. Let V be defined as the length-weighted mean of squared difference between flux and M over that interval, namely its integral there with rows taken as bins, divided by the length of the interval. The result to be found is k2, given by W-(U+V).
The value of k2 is 5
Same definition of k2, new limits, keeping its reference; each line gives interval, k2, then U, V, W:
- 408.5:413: -18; 17.6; 23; 22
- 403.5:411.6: -2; 17.6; 23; 39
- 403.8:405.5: -1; 17.8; 22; 39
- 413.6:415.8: -75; 43.6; 46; 14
